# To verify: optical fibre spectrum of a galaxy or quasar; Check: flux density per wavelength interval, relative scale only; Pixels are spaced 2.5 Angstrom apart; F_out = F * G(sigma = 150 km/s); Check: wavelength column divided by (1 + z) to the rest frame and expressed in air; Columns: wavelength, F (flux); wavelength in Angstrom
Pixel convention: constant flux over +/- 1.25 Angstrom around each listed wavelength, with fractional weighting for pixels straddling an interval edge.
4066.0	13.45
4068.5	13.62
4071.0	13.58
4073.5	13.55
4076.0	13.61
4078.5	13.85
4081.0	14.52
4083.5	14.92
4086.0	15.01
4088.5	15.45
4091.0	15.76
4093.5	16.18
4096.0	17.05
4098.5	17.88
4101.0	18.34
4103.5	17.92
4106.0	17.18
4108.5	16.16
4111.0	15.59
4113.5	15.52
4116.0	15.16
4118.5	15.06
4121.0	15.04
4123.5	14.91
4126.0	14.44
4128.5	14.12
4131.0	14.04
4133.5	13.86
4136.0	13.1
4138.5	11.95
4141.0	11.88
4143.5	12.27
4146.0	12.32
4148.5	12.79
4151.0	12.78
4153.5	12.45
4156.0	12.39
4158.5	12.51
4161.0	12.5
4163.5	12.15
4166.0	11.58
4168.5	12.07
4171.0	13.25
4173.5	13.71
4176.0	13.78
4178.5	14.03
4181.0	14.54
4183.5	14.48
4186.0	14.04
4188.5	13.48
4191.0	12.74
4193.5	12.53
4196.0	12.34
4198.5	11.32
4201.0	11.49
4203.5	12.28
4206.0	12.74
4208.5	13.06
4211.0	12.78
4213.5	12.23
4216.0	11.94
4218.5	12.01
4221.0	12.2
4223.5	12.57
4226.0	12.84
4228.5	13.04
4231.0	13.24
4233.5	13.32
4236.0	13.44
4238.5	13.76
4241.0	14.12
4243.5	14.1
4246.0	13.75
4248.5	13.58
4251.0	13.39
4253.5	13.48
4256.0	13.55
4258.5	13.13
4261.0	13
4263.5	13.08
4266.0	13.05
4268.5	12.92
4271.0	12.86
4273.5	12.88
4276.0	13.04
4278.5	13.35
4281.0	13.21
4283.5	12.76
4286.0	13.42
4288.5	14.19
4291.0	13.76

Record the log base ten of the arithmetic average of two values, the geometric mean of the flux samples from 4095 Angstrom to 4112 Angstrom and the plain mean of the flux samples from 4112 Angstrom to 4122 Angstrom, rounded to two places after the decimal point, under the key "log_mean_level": 1.21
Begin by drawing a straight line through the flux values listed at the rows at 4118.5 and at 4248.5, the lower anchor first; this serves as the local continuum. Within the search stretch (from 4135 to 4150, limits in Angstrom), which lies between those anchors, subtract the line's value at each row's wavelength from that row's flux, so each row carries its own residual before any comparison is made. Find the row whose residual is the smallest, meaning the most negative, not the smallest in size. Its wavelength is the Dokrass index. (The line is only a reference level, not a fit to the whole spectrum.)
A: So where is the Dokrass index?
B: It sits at 4141.0 Angstrom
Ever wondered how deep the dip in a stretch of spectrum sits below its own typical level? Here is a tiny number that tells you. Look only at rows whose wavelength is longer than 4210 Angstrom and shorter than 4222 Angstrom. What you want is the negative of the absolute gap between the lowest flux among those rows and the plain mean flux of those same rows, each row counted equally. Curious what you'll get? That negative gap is -0.3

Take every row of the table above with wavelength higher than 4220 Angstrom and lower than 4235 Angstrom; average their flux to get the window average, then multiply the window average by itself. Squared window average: 166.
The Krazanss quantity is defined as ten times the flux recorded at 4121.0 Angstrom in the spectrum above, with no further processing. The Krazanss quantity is 150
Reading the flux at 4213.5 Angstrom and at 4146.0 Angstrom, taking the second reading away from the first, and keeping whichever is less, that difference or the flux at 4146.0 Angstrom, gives -0.1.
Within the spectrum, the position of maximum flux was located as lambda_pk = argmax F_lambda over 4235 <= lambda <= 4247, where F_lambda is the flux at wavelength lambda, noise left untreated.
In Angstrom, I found 4241.0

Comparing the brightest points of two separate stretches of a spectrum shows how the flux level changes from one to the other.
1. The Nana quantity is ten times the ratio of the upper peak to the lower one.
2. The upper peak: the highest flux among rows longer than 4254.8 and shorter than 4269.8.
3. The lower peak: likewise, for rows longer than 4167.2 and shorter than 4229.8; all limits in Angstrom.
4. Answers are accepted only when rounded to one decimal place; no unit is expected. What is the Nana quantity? 9.3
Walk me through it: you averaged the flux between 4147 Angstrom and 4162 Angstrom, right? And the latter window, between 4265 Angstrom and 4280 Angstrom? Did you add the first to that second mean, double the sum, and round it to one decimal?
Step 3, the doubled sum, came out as 51.2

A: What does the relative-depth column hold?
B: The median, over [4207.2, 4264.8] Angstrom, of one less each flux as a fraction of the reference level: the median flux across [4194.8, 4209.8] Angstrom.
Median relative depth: -0.067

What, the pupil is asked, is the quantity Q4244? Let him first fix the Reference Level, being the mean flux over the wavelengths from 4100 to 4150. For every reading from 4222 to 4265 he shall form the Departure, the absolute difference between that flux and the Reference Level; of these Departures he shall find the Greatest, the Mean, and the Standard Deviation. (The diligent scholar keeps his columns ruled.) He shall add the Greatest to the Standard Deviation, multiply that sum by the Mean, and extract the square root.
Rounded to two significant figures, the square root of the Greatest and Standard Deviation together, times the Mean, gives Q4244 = 1.7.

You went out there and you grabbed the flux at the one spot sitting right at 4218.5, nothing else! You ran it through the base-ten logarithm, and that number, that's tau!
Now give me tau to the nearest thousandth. 1.080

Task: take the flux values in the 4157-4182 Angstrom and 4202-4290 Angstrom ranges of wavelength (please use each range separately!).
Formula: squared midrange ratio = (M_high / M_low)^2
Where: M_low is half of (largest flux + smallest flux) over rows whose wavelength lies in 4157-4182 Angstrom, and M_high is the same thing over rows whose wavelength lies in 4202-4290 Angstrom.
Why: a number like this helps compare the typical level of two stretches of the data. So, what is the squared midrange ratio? 1.00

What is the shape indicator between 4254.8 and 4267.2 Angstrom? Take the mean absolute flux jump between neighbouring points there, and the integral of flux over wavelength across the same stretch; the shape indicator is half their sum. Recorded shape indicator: 82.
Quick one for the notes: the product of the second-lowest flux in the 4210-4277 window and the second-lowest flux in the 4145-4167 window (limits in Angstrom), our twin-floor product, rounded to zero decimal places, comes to 146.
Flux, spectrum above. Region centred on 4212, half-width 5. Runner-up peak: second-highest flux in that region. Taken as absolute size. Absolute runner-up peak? 12.8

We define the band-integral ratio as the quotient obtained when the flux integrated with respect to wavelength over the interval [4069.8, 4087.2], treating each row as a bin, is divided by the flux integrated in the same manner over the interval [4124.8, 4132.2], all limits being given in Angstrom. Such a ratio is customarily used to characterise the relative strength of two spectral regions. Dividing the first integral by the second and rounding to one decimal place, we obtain 2.3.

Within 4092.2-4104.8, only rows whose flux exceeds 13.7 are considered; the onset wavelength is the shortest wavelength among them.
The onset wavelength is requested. 4093.5 Angstrom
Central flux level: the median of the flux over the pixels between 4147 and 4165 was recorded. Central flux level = 12.5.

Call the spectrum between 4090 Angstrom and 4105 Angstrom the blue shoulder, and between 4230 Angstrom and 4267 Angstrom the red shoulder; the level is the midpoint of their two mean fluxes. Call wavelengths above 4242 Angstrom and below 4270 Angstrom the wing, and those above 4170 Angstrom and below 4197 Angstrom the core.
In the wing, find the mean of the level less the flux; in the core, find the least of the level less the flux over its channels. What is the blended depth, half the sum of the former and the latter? 1.4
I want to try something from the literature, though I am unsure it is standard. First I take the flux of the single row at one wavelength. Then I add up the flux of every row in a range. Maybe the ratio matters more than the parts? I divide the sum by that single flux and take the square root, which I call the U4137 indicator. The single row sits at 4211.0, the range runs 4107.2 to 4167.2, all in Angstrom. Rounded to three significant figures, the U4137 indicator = 5.04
